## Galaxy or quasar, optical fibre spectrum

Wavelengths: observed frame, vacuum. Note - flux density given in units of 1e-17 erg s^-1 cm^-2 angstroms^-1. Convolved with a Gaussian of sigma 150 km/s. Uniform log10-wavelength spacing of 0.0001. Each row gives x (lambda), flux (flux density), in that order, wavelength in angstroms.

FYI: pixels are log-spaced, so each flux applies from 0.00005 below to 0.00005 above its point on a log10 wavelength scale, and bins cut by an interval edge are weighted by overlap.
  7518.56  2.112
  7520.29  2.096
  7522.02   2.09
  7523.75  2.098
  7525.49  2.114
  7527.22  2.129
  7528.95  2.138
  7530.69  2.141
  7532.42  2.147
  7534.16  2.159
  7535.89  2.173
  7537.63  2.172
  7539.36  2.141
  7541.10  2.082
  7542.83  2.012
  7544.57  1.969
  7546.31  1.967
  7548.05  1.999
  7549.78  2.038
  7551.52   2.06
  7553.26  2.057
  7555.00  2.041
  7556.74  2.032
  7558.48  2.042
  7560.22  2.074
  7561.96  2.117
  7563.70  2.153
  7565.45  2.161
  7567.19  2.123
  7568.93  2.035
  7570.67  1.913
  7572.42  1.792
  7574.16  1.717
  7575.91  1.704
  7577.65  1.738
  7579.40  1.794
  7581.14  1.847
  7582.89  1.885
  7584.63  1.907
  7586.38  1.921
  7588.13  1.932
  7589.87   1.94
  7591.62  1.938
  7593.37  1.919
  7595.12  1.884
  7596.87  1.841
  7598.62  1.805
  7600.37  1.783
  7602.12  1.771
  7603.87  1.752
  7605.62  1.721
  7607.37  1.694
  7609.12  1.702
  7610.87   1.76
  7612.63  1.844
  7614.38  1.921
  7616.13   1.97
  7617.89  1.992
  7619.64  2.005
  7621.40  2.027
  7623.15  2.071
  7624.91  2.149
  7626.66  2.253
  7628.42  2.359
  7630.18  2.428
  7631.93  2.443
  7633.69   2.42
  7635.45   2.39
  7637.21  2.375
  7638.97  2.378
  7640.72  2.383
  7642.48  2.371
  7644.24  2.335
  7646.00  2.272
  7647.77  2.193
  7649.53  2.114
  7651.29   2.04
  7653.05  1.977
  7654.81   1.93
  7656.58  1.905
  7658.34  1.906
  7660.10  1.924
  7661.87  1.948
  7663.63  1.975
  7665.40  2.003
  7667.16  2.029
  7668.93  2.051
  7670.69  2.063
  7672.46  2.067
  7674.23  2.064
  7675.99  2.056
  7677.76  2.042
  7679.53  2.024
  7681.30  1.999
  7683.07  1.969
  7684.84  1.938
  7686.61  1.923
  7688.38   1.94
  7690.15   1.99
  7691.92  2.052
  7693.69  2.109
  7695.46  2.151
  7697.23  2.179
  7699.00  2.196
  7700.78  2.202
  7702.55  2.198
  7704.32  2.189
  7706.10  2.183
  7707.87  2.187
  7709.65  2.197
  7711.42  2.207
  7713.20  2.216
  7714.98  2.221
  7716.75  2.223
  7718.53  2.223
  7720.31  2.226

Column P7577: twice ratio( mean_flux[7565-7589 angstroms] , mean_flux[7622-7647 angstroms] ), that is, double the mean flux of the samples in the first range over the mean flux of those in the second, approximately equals 1.62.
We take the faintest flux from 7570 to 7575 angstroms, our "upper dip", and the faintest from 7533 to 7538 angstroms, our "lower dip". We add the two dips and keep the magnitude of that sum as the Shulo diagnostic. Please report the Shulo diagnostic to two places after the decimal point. 3.88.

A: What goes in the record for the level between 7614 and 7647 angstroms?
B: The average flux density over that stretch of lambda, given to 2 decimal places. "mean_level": 2.24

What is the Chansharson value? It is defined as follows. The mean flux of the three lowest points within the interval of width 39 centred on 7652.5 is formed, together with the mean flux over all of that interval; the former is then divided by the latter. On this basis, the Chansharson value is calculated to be 0.90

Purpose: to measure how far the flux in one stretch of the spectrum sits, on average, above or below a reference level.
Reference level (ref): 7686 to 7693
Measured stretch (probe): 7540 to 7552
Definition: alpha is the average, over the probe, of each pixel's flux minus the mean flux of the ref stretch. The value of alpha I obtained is 0.04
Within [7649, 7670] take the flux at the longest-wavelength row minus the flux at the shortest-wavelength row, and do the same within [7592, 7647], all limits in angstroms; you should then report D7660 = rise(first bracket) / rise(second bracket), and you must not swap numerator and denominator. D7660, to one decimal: -0.2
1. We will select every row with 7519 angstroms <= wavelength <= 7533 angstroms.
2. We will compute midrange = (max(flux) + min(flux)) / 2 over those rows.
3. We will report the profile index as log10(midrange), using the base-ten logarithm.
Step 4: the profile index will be 0.326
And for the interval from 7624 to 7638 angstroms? 0.361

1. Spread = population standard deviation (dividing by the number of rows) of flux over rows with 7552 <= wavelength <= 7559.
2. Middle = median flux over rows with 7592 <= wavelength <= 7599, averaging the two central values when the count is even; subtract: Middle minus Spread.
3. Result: 1.85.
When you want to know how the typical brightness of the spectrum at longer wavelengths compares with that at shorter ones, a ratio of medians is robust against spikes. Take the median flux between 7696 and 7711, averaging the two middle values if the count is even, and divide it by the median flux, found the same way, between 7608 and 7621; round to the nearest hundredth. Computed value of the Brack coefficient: 1.14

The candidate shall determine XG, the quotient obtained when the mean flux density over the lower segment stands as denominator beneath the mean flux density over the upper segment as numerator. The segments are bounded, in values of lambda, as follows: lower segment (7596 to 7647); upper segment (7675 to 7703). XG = 0.99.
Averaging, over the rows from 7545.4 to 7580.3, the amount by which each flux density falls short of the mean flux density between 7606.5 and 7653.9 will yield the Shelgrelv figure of 0.17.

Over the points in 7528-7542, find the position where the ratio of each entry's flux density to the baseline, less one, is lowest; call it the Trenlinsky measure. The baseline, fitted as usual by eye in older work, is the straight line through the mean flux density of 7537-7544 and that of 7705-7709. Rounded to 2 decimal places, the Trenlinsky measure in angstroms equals 7541.10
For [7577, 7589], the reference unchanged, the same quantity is 7577.65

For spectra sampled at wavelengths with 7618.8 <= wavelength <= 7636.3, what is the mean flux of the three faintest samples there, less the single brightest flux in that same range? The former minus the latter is -0.41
